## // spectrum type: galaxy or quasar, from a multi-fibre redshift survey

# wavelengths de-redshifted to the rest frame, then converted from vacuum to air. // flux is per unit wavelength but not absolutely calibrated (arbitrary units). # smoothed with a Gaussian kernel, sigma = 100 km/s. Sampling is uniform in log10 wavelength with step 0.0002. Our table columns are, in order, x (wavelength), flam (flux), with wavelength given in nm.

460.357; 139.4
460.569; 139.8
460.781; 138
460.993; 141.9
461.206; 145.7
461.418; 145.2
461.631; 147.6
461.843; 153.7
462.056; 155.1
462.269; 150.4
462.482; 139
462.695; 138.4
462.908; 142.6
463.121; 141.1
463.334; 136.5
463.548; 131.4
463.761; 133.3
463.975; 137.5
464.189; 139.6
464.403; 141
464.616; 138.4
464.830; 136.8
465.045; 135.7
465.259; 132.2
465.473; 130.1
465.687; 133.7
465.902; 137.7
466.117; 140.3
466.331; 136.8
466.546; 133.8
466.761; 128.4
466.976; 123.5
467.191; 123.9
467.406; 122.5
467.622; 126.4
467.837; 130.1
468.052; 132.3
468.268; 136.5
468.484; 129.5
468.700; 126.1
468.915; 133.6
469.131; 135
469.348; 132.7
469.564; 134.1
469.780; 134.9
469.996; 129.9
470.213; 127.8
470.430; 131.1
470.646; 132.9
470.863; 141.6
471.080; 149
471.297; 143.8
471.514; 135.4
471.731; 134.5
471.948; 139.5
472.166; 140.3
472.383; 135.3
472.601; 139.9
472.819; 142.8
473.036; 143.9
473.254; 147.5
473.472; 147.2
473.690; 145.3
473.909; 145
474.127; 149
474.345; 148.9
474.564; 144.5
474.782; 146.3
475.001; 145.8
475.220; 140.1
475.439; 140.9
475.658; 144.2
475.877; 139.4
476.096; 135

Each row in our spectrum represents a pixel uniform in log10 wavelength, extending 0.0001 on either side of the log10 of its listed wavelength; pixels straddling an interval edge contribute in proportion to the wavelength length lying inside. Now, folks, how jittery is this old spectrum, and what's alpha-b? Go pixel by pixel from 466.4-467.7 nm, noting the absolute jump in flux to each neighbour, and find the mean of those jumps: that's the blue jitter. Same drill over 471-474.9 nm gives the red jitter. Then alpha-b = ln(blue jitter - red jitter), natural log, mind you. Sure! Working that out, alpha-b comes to -1.4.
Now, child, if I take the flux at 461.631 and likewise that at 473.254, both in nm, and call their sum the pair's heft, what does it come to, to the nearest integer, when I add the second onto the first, 295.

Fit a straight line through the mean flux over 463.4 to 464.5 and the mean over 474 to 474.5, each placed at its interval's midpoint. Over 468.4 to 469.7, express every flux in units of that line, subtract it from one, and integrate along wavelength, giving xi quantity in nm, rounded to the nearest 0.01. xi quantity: 0.10 nm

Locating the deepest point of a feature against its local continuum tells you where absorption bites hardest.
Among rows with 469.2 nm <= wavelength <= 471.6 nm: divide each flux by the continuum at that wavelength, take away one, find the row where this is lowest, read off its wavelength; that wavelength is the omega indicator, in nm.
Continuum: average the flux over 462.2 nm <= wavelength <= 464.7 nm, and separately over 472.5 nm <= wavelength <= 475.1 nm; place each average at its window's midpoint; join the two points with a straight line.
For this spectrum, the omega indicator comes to 470.213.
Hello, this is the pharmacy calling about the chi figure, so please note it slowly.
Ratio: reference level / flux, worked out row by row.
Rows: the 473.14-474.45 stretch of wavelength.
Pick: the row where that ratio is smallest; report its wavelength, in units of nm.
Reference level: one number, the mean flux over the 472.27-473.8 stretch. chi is 474.127 nm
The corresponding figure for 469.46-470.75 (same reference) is 469.780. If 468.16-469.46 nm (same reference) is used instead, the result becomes 468.268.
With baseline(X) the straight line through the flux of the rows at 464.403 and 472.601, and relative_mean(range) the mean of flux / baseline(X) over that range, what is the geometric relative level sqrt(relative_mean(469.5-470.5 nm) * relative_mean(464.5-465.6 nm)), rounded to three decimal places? 0.947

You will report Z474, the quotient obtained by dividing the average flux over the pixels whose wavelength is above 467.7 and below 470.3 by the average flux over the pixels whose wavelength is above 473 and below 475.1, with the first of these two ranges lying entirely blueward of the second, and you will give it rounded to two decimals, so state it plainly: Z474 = 0.90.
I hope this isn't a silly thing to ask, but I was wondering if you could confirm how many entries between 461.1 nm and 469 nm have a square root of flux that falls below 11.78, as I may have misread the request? 25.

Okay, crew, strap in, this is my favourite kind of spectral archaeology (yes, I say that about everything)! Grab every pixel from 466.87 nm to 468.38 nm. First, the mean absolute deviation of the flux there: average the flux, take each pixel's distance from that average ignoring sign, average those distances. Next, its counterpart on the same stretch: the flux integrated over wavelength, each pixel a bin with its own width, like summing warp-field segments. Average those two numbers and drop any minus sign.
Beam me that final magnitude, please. 99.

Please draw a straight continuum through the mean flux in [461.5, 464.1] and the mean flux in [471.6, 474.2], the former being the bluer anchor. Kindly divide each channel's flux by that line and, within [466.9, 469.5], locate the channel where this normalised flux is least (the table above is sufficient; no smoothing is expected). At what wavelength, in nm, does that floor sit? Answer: 467.406 nm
